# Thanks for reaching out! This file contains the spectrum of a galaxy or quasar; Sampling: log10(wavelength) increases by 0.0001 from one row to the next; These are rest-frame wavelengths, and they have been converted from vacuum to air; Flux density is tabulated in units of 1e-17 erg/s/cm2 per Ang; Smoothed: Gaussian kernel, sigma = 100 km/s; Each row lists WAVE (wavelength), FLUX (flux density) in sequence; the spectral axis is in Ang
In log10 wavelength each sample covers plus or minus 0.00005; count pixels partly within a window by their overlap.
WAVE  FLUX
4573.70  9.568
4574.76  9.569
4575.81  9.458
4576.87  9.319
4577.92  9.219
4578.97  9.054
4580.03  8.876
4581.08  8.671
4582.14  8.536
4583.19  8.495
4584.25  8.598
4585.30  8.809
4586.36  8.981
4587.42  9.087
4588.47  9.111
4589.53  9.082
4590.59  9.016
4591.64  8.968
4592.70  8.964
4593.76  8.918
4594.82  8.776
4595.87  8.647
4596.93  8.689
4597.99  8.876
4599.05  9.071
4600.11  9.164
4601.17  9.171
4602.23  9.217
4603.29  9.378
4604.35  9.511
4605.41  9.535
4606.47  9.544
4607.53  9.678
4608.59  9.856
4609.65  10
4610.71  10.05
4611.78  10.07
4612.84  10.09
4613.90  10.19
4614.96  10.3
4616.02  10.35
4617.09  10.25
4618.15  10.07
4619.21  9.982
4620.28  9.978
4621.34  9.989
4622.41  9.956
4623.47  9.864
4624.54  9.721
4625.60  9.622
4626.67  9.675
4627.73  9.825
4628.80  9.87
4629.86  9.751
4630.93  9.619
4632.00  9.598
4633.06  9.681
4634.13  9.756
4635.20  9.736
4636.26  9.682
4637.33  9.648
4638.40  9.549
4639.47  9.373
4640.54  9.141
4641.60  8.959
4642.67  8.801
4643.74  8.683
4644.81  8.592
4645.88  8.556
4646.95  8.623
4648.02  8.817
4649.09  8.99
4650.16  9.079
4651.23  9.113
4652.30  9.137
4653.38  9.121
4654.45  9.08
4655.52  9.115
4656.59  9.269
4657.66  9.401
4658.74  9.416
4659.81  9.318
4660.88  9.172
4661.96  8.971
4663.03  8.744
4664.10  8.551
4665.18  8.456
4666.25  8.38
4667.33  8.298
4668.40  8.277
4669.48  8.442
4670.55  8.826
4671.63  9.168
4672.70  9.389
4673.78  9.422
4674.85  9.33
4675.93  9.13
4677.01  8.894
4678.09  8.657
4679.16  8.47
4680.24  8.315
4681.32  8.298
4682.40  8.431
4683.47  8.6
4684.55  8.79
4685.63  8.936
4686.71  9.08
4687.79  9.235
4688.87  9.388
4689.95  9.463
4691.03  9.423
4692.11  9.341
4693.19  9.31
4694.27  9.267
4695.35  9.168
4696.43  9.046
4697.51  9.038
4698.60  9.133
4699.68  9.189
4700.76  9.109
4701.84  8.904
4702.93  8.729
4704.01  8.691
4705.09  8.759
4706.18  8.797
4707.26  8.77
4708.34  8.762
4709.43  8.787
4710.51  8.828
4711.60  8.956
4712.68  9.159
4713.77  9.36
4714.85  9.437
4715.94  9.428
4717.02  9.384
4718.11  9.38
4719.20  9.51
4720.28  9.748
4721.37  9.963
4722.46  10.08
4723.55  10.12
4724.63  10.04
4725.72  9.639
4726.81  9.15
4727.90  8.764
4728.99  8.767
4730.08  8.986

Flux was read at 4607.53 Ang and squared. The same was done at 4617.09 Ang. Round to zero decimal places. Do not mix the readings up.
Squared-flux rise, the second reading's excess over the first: 11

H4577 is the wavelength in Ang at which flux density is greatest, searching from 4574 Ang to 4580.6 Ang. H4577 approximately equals 4574.76 Ang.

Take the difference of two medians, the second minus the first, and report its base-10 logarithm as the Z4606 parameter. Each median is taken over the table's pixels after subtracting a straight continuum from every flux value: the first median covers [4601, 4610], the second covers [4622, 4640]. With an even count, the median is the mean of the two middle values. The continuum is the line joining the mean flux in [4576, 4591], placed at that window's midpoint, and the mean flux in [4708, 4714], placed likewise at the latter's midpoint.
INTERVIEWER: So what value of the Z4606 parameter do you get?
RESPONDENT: -0.9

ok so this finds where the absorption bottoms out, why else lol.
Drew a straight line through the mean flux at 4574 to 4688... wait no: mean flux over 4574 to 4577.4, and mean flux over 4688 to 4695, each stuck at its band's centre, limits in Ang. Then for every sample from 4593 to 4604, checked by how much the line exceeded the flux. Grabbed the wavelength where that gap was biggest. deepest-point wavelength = 4595.87 Ang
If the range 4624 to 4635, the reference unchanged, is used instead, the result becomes 4632.00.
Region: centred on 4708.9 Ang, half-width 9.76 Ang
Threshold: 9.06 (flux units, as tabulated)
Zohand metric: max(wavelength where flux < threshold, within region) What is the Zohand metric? 4711.60 Ang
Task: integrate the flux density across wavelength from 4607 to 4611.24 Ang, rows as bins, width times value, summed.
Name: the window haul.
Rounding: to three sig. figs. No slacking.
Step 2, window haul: 42.0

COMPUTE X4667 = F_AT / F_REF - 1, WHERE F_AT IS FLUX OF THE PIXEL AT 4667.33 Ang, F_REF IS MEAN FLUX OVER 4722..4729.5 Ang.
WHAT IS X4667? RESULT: -0.127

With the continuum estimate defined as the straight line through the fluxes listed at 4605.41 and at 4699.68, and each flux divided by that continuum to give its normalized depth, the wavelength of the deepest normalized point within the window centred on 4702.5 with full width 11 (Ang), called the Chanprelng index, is 4704.01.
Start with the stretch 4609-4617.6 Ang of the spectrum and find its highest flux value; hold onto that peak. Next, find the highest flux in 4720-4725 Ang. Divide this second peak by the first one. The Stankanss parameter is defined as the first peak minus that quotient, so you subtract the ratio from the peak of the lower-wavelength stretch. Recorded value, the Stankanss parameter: 9.4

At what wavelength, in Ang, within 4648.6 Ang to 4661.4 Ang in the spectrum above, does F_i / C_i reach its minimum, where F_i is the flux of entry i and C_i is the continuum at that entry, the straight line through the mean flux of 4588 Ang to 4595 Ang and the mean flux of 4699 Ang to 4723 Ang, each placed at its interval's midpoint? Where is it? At 4649.09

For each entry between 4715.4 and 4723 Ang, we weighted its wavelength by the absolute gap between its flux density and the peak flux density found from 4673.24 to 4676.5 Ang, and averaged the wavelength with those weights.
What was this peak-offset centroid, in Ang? 4721.3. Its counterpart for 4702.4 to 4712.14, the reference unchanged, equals 4707.0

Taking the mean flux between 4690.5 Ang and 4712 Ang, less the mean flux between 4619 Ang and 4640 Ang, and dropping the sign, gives 0.74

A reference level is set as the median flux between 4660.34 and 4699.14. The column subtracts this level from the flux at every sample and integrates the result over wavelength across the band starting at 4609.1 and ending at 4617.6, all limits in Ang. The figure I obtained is 10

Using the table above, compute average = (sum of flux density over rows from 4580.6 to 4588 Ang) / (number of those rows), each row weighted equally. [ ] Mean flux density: 8.74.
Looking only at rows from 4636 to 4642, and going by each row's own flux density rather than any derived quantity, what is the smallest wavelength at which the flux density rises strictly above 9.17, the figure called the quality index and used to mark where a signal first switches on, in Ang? 4636.26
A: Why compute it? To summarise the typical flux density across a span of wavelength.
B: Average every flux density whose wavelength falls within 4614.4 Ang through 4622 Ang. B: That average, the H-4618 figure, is 10.1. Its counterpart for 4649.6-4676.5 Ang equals 9.0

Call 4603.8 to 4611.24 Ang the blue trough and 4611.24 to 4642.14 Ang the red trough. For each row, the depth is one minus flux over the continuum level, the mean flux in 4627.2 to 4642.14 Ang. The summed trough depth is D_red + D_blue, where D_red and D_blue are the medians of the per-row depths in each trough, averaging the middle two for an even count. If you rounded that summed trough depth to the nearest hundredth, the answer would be -0.03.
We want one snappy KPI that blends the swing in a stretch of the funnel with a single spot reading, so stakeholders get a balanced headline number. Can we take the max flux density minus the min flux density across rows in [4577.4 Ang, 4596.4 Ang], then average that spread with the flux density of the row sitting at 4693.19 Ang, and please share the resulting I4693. 5.02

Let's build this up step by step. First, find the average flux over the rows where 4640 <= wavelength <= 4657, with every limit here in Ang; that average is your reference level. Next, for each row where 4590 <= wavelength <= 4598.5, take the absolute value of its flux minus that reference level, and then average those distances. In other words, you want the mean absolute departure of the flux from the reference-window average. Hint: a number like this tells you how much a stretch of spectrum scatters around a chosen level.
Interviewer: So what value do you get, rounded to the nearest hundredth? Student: 0.12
